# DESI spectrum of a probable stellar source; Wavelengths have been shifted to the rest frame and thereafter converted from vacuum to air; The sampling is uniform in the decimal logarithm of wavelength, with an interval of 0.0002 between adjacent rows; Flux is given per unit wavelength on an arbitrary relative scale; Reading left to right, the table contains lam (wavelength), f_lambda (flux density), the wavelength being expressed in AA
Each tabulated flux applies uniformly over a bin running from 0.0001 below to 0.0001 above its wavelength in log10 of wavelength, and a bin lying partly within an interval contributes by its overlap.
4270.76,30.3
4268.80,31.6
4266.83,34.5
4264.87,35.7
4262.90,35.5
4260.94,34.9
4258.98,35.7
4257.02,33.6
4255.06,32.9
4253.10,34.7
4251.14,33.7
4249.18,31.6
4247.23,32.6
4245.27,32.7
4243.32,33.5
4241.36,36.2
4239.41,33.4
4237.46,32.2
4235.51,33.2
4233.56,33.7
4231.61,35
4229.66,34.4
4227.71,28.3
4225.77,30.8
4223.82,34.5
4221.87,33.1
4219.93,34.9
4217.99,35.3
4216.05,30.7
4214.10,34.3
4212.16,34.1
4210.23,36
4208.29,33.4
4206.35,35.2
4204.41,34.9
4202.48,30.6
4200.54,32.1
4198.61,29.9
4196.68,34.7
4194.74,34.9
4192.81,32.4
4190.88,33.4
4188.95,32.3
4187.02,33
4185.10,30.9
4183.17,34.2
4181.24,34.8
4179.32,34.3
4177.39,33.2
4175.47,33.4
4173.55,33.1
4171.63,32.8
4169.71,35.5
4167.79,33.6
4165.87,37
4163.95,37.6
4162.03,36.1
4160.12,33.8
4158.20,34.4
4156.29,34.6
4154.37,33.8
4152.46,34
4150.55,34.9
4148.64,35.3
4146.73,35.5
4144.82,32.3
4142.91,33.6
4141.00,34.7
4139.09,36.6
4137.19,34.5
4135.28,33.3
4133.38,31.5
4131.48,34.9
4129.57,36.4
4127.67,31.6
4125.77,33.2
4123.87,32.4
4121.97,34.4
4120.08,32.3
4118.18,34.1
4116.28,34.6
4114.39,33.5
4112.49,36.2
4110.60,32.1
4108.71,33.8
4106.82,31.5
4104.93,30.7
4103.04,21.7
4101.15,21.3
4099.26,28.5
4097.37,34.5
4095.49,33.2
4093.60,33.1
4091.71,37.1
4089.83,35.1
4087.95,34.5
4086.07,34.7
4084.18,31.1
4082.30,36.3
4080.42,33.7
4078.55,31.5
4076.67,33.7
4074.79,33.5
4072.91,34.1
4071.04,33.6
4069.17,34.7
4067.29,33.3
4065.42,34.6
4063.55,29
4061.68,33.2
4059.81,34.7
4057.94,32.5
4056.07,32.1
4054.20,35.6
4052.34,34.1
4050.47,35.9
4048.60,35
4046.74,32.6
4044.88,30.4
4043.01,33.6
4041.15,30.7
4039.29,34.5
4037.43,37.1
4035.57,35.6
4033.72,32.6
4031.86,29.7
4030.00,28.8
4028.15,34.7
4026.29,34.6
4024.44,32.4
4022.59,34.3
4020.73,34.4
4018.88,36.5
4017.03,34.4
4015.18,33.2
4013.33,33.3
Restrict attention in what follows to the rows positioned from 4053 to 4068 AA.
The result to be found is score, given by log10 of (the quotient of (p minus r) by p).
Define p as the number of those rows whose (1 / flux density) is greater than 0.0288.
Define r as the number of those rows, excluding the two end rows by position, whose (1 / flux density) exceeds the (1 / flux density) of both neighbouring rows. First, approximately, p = 7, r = 2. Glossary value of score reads -0.15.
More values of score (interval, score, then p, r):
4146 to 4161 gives -0.10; 5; 1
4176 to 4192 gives -0.15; 7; 2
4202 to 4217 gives -0.22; 5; 2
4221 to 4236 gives -0.07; 7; 1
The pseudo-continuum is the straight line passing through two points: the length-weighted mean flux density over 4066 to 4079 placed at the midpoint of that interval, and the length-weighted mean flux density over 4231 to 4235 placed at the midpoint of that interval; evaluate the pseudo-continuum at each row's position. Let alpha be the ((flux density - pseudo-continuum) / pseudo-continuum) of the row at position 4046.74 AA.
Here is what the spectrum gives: -0.027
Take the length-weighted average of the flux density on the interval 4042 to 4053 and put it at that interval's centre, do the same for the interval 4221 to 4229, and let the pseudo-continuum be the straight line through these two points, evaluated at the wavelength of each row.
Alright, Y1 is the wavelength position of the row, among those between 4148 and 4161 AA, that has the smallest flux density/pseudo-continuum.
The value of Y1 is 4154.37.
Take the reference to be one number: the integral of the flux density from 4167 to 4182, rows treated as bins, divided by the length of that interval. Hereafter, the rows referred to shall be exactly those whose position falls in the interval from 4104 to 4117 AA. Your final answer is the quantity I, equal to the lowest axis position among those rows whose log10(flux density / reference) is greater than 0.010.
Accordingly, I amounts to 4112.49 AA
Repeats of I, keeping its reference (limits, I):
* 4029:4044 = 4035.57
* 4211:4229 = 4217.99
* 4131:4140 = 4131.48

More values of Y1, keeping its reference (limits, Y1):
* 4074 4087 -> 4084.18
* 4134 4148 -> 4144.82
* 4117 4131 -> 4127.67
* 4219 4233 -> 4227.71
